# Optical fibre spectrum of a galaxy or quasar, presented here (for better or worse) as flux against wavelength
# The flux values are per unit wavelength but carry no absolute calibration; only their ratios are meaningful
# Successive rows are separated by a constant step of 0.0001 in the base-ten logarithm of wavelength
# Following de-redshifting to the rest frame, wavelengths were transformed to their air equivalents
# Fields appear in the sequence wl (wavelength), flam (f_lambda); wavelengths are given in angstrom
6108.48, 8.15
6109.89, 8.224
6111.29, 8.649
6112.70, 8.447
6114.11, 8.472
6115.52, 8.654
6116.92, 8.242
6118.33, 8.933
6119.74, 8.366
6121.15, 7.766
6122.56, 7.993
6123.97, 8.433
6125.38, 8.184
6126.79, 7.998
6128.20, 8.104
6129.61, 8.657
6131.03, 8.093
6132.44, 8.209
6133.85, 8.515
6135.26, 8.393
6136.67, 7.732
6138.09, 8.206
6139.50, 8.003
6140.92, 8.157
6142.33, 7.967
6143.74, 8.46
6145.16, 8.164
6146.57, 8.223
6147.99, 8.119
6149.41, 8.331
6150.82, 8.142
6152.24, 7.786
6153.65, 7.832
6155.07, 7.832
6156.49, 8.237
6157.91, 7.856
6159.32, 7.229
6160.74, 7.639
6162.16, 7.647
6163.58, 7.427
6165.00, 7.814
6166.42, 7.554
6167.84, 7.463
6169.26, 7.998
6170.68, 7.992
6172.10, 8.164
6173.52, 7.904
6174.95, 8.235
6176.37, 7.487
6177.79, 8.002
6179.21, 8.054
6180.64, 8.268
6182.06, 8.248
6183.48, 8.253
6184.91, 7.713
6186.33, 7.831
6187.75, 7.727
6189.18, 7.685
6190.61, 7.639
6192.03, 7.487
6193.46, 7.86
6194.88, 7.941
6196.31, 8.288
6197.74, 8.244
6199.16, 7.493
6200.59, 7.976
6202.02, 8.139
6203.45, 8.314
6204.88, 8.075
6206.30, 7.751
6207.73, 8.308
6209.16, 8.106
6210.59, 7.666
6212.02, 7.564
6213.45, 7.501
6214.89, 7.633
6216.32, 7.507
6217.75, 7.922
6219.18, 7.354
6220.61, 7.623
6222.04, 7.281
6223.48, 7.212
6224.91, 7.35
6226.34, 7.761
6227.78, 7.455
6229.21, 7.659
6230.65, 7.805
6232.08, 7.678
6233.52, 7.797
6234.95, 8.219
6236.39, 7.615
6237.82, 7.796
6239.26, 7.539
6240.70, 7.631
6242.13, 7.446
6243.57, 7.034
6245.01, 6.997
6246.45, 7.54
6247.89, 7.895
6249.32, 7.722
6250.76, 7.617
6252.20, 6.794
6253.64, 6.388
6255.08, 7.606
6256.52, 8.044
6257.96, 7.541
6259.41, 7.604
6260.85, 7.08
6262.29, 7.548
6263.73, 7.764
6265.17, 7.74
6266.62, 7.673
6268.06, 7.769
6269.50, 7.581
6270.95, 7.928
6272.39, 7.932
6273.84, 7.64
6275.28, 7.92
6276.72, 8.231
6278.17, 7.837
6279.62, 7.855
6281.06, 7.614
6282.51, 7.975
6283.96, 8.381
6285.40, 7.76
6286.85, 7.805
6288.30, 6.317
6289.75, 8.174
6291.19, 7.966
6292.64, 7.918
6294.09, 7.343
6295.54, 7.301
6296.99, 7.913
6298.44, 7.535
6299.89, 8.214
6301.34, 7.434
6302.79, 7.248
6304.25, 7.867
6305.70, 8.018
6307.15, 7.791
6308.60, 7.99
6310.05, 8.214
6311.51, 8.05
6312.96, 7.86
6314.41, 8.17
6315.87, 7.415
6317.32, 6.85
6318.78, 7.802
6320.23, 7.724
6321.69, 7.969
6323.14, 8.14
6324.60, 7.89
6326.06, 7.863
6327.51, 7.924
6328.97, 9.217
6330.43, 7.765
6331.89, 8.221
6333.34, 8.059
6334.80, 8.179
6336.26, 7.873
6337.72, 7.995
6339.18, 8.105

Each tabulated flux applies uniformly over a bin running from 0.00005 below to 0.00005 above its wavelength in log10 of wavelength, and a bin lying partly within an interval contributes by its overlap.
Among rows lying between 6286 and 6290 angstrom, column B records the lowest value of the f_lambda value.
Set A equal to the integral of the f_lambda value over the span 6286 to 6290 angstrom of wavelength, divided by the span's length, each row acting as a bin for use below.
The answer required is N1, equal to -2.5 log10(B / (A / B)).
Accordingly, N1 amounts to -1.84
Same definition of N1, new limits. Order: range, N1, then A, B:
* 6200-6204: -2.23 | 8.13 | 7.976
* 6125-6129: -2.24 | 8.11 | 7.998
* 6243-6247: -2.09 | 7.17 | 6.997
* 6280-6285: -2.15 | 7.98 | 7.614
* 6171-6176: -2.23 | 8.04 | 7.904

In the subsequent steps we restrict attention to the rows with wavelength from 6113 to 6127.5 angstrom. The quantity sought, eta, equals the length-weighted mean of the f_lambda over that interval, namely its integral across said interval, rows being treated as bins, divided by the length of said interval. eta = 8.31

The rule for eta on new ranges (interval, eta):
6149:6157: 8.01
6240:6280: 7.58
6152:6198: 7.86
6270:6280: 7.90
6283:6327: 7.77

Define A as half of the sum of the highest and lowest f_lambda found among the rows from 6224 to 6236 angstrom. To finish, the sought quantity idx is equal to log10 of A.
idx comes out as 0.89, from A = 7.8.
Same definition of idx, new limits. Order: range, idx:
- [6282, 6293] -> 0.87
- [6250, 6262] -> 0.86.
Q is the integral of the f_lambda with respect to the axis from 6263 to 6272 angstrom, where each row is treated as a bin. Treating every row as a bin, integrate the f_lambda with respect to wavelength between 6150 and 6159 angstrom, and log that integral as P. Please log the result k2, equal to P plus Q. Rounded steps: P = 71.4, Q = 70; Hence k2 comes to 141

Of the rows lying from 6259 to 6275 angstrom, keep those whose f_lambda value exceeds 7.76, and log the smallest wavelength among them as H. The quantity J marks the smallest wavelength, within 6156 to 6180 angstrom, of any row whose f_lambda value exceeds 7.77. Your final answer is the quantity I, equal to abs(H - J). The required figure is 107.2 angstrom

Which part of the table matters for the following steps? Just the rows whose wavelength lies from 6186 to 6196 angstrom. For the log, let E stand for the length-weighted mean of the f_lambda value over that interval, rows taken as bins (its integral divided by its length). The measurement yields 7.8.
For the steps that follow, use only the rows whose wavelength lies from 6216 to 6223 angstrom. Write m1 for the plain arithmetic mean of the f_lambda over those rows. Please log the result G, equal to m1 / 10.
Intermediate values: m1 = 7.5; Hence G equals 0.75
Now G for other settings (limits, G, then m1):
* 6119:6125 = 0.81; 8.1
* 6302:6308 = 0.77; 7.7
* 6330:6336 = 0.81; 8.1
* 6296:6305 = 0.77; 7.7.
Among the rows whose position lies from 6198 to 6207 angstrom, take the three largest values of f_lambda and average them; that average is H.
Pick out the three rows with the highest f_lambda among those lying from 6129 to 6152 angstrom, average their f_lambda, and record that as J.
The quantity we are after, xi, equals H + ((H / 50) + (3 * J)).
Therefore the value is 34.0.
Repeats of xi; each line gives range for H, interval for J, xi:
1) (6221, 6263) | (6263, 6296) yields 33.0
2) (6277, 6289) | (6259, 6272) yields 31.7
